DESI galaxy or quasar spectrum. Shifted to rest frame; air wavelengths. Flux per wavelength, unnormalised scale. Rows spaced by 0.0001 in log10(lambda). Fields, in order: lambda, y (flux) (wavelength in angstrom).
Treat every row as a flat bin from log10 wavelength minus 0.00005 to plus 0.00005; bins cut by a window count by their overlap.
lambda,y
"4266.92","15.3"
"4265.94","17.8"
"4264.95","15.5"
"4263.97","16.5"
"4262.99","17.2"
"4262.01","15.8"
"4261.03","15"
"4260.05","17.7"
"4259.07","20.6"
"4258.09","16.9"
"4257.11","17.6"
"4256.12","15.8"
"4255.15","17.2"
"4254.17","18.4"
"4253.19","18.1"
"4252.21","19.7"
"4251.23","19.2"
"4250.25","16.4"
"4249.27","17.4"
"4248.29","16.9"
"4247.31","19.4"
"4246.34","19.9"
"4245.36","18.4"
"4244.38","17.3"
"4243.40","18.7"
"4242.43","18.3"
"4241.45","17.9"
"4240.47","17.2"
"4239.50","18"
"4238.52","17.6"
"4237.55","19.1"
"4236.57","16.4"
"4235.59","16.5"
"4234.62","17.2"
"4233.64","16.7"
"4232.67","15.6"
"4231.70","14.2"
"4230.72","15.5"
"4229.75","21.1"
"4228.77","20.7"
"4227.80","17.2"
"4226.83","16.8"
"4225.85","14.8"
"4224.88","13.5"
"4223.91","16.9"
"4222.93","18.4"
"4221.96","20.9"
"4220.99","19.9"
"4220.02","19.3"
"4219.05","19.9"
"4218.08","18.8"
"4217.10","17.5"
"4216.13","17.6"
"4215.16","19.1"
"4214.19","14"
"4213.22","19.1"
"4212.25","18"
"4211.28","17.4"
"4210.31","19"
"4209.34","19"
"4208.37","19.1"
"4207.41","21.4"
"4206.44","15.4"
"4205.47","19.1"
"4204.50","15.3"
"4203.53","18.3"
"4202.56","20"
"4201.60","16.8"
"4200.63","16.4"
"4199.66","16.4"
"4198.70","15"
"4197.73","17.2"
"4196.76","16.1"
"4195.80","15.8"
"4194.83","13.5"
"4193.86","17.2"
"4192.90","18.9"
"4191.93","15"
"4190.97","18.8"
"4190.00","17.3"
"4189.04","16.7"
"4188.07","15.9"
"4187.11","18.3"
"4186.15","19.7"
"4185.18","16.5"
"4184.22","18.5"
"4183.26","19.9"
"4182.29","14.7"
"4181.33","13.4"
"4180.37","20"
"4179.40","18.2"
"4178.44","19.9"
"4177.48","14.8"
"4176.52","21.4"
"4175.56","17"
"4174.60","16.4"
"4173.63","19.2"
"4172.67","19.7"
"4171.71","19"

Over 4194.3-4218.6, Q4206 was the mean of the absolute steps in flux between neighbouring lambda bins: 2.0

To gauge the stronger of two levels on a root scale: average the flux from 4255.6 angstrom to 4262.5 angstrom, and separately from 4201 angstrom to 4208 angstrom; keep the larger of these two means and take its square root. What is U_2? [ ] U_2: 4.25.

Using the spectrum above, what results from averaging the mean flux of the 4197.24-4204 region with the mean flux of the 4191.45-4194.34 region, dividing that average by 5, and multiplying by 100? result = 342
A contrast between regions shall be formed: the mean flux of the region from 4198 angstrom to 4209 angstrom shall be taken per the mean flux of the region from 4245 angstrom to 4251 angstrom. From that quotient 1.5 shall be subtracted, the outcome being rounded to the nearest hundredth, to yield -0.53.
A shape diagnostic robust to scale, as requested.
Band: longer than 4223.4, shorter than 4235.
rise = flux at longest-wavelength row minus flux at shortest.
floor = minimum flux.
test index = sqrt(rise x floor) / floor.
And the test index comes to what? 0.15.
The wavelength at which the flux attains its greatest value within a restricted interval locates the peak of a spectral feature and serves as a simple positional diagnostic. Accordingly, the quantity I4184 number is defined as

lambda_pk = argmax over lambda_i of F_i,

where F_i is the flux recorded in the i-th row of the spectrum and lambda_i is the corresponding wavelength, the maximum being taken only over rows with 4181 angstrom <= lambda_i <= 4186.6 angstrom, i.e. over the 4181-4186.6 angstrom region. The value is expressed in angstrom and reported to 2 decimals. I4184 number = 4183.26 angstrom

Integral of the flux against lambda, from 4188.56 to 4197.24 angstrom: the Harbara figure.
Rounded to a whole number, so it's 144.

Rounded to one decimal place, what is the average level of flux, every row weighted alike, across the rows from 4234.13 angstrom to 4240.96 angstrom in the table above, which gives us 17.4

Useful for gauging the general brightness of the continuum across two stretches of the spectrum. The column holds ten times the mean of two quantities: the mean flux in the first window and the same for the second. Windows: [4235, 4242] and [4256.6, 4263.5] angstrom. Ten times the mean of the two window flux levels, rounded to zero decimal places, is 174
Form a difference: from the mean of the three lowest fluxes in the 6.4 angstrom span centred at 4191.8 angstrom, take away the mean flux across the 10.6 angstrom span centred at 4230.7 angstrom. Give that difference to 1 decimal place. -1.9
